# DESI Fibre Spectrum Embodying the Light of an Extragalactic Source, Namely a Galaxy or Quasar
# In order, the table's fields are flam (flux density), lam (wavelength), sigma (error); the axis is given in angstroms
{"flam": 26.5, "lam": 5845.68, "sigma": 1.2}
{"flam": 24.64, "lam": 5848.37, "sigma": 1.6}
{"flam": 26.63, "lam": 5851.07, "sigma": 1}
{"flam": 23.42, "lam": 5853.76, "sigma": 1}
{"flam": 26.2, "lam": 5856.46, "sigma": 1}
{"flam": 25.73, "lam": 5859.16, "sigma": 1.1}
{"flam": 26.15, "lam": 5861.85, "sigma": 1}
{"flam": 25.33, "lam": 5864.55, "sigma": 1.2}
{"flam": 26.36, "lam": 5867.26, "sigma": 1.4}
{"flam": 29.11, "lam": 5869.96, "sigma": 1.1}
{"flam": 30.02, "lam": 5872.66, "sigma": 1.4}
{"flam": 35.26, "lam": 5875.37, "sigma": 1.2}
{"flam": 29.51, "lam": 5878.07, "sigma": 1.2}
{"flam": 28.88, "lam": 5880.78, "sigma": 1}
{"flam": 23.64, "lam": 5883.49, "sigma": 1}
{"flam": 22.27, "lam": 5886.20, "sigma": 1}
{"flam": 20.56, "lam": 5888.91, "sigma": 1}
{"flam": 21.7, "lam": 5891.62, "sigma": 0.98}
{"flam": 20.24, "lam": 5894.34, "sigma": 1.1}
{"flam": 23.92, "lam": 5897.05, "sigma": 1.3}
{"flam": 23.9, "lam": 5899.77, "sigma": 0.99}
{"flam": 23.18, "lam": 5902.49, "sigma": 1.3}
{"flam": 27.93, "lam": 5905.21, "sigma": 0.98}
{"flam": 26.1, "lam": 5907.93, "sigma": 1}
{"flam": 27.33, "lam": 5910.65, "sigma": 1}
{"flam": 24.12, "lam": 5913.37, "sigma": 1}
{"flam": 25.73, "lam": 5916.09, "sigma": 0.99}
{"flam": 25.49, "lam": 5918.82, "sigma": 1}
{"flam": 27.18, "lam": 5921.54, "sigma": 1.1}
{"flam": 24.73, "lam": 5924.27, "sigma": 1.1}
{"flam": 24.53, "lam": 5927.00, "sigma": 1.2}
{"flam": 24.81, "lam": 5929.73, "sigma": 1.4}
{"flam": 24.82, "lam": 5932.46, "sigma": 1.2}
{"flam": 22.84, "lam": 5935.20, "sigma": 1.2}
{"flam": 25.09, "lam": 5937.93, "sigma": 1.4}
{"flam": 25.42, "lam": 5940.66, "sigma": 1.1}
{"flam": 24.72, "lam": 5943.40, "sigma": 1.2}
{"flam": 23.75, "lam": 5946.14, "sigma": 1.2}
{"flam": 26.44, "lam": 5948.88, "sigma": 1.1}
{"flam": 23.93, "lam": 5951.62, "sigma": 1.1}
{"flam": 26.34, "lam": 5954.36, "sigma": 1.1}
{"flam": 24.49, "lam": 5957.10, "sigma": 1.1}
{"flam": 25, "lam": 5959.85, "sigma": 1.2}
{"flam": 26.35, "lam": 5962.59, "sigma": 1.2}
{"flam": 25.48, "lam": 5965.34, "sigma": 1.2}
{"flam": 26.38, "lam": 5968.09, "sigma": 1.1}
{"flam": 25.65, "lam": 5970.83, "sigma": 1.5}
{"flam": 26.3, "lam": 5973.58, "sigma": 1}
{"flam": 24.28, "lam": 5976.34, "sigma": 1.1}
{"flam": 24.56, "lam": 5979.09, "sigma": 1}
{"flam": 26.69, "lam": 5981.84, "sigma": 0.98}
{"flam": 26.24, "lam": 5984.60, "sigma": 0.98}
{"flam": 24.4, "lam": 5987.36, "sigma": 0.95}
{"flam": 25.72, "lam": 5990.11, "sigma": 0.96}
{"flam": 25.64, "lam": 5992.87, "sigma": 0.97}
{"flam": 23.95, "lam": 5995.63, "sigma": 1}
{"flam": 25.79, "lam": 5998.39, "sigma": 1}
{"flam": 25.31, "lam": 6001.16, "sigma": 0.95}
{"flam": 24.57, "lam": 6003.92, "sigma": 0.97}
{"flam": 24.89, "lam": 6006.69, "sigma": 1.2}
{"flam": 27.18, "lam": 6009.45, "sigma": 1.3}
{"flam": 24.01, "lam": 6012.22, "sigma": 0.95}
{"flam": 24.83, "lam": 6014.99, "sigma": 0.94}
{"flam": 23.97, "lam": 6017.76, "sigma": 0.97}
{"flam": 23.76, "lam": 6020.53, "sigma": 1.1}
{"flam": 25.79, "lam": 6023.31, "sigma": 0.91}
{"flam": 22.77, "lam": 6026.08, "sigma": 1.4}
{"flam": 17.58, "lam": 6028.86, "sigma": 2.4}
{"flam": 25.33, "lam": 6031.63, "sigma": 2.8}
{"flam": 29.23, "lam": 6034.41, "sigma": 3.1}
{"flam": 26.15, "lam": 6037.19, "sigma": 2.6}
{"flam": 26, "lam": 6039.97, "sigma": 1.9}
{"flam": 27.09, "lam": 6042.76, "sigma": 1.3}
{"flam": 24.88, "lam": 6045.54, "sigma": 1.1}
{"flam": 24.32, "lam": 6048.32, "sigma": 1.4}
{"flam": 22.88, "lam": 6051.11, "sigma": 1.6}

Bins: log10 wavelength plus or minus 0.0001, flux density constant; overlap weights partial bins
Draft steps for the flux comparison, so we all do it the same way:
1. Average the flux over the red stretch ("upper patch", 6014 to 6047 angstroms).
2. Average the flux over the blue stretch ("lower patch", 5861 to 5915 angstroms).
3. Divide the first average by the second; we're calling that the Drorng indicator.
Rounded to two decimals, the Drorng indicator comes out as 0.96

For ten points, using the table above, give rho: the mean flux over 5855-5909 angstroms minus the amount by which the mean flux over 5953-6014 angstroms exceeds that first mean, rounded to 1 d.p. 26.2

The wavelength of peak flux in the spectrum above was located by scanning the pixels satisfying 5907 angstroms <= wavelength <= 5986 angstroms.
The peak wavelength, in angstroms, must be 5910.65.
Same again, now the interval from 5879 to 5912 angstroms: 5880.78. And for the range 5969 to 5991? 5981.84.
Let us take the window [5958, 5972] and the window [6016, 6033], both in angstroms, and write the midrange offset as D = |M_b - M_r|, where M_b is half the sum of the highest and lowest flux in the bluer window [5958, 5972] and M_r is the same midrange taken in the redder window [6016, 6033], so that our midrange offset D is 4.0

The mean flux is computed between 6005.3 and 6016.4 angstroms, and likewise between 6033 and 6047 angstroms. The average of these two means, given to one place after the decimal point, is 25.9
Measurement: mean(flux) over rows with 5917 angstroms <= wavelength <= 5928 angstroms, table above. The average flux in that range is 25.5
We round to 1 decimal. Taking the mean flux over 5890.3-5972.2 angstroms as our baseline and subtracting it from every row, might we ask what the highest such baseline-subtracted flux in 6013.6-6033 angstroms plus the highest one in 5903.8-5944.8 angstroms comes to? 3.9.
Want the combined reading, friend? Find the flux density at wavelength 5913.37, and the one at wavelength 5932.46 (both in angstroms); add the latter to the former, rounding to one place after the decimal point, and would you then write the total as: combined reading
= 48.9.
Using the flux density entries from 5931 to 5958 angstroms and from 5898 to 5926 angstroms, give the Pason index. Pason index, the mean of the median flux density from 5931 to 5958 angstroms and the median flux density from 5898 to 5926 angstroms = 25.2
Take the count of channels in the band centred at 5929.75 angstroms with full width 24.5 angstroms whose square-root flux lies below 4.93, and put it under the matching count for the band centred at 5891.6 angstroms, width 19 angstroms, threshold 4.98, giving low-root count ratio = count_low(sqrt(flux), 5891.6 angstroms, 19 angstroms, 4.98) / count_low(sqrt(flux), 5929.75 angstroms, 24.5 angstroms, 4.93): 7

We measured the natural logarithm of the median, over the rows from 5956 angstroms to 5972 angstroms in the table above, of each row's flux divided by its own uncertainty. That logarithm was 3.07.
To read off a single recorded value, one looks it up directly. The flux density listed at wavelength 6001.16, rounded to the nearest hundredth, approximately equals 25.31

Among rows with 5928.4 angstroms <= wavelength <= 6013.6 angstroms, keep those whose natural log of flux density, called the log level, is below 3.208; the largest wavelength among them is 6012.22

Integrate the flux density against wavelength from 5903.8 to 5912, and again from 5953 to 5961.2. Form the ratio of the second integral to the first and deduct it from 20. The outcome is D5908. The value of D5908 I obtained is 19.1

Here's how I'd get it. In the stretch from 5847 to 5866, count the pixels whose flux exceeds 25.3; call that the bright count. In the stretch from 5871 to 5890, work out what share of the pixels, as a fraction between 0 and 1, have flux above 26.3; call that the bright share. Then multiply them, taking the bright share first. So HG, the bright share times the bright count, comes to 2.9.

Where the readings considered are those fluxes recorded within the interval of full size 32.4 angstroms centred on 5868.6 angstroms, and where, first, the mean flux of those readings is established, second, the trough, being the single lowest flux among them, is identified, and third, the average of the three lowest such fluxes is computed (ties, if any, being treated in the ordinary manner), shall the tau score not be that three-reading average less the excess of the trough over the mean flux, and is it 28.2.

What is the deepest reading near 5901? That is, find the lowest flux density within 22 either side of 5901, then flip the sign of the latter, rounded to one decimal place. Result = -20.2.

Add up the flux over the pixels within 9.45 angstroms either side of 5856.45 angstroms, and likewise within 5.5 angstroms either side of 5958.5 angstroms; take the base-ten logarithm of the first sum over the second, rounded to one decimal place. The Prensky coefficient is 0.2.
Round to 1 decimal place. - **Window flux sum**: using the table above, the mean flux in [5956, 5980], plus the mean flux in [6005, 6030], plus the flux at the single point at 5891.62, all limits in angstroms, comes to 71.0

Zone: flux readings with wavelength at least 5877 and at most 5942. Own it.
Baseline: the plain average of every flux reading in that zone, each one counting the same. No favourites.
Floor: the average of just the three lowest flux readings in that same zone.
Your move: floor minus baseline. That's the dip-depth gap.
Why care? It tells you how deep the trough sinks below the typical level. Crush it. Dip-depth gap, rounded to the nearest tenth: -3.9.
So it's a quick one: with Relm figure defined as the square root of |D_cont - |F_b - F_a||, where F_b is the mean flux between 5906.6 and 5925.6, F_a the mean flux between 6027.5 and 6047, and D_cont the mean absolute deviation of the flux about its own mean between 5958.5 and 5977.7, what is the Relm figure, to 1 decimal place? 0.1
